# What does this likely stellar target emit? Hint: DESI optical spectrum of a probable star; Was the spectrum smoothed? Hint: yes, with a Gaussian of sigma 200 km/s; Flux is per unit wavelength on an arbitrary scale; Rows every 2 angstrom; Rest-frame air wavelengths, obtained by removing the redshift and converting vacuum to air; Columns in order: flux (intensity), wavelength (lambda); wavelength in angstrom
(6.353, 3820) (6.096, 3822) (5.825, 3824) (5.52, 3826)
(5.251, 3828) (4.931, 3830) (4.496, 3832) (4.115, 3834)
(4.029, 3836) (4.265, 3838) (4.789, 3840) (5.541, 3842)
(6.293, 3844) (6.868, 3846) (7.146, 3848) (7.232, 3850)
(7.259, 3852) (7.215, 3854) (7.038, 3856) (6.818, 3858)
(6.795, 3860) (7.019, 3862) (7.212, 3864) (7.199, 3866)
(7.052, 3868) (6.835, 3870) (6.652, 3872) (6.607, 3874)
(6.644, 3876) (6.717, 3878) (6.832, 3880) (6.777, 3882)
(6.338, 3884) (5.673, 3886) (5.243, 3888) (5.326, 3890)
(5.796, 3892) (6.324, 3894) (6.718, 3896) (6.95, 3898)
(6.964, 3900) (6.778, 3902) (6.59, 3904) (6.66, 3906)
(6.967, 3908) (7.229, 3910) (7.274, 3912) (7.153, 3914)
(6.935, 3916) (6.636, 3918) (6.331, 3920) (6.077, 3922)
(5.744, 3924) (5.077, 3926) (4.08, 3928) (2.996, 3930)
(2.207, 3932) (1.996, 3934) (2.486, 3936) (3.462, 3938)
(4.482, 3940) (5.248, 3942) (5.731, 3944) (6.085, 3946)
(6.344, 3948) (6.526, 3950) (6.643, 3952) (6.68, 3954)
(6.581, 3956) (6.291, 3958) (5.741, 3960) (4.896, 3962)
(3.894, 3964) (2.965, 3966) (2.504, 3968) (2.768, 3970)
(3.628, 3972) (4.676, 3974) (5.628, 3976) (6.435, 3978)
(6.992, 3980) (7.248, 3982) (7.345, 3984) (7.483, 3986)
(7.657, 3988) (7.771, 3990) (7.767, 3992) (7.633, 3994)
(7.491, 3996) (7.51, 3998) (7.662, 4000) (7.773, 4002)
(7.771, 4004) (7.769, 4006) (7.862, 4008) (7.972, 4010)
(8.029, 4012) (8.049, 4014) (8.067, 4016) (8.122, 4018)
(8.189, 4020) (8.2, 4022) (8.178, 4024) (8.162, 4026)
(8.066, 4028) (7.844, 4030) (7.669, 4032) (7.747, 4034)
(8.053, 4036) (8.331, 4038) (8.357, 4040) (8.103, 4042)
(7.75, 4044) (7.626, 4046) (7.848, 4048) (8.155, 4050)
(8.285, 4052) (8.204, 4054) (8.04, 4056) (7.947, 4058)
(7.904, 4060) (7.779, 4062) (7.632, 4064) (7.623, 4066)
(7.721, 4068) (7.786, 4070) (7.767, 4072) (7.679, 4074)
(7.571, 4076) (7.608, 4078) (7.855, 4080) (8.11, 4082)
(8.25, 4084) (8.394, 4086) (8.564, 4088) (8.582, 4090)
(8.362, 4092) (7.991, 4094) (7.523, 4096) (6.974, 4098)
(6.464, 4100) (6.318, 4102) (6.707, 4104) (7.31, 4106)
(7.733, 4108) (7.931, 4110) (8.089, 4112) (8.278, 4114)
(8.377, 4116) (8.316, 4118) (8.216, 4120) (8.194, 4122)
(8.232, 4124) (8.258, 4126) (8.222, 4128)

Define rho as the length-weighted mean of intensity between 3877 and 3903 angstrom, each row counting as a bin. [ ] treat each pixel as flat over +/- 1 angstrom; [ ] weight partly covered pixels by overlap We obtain 6.3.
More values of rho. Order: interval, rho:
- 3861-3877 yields 6.9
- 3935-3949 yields 4.8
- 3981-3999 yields 7.5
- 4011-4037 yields 8.0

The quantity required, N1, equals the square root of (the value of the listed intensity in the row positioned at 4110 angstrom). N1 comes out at 2.8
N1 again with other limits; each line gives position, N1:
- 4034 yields 2.8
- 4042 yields 2.8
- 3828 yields 2.3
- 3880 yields 2.6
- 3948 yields 2.5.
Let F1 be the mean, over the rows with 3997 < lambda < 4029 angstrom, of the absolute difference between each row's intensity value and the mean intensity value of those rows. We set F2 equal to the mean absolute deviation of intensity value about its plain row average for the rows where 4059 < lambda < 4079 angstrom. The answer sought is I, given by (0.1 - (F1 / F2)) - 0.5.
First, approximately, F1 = 0.2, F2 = 0.08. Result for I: -2.5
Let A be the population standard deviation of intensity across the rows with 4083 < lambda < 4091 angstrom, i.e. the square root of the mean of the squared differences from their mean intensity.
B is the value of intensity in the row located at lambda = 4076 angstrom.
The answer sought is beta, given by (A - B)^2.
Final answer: 55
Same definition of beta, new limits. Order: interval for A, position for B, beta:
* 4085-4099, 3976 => 26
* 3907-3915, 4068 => 58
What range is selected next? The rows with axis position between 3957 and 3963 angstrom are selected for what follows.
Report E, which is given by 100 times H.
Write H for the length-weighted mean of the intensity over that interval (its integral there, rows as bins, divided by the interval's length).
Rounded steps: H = 5.6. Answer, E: 564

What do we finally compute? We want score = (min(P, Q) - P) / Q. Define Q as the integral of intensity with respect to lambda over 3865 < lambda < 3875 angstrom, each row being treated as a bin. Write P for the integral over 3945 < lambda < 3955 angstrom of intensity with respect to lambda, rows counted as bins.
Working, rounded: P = 65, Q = 69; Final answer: 0.00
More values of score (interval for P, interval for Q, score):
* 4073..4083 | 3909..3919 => -0.10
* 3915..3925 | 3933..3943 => -0.79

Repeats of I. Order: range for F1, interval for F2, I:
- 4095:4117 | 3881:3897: -1.6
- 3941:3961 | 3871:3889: -1.3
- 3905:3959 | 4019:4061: -7.7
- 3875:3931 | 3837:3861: -1.3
